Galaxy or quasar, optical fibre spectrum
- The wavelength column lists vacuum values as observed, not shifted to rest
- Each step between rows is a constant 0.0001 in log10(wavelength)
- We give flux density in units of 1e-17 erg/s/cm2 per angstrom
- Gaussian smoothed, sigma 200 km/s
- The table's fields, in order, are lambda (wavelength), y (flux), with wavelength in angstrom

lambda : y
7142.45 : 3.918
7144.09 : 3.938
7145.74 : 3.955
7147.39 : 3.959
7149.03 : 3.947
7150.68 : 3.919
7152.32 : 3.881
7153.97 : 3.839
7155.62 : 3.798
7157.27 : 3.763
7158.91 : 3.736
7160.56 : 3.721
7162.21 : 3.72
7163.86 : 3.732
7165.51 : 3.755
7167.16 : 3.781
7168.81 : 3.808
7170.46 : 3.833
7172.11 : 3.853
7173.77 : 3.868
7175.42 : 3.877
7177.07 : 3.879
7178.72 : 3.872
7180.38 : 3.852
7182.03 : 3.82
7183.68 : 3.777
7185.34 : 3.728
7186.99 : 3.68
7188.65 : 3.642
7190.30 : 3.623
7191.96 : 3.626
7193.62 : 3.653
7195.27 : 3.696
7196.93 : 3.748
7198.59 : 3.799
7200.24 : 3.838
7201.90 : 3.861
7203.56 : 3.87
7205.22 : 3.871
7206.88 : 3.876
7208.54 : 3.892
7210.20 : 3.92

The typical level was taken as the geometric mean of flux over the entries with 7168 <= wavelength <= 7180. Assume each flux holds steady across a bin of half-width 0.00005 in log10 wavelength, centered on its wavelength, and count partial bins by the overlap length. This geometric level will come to 3.86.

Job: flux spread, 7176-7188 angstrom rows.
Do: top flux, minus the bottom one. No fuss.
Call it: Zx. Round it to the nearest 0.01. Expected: 0.20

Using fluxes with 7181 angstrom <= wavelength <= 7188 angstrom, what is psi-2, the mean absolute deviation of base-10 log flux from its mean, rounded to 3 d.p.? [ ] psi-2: 0.005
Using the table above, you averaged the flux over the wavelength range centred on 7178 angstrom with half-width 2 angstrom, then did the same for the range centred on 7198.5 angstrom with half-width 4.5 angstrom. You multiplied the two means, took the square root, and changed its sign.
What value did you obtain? -3.83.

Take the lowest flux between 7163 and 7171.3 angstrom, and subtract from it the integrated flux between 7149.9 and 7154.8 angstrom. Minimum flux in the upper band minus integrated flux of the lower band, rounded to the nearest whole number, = -15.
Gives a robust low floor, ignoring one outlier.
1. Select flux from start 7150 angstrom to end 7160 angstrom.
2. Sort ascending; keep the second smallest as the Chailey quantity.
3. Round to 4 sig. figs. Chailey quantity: 3.763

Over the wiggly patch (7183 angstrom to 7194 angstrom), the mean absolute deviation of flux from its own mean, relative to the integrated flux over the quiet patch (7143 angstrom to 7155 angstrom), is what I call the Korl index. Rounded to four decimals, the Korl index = 0.0010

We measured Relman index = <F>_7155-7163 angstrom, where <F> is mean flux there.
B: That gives 3.75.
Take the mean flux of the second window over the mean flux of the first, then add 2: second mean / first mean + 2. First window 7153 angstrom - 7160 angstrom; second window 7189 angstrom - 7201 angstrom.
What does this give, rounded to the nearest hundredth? 2.98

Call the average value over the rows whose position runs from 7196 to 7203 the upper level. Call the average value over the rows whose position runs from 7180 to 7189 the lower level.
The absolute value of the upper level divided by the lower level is 1.016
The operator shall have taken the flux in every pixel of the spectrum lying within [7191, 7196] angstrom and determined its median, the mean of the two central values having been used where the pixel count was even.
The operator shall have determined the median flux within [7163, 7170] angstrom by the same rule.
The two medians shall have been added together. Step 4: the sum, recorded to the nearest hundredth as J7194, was 7.42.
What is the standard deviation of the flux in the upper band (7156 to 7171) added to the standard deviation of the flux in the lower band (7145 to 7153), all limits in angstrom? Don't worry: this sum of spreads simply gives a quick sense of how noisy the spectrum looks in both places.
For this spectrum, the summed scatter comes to 0.07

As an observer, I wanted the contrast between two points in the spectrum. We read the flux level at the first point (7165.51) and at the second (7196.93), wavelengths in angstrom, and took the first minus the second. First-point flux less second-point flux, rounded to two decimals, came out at 0.01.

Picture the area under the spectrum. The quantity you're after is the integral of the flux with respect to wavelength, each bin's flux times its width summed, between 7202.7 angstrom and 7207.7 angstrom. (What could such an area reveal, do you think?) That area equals 19.3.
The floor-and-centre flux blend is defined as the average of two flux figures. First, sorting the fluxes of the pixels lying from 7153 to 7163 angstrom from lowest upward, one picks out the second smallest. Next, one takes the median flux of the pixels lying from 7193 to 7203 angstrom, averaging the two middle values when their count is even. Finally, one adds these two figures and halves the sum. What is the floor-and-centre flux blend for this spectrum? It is 3.75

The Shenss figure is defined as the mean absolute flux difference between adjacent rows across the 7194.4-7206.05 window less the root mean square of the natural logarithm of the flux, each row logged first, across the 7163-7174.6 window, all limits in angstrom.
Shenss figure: -1.31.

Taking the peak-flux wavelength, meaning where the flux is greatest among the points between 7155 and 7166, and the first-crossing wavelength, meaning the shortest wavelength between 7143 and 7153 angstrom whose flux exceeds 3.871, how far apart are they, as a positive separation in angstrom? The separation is 11.5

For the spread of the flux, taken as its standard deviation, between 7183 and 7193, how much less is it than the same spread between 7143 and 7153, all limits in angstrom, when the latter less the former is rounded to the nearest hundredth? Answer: -0.03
